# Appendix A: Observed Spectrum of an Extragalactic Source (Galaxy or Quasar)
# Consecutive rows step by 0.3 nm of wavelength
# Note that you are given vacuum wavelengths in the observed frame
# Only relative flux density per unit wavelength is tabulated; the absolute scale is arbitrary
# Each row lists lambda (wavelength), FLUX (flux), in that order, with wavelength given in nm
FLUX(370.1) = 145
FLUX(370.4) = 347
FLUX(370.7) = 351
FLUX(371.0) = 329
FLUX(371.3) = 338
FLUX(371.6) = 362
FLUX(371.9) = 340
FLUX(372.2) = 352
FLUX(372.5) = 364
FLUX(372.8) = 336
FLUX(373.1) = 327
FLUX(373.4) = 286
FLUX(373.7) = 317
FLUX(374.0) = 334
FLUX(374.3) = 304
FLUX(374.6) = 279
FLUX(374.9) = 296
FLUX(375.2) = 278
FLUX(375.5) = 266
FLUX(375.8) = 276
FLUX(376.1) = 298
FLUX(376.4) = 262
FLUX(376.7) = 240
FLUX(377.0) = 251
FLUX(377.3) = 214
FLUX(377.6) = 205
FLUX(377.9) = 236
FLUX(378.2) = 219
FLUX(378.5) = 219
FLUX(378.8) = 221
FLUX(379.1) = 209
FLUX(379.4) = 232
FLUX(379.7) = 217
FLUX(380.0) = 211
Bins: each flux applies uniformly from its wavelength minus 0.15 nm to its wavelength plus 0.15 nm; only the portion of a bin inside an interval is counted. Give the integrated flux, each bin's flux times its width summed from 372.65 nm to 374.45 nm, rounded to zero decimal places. 571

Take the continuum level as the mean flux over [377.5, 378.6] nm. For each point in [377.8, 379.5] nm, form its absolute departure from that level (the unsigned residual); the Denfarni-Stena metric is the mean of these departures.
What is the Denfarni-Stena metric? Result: 7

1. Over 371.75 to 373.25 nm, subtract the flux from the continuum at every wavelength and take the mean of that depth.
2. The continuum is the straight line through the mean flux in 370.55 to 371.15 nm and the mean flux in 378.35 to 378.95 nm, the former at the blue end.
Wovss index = -29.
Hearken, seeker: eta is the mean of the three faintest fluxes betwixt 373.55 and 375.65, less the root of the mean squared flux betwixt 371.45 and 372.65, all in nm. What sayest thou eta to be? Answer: -80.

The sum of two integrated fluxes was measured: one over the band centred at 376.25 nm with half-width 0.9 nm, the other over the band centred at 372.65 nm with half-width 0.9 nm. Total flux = 1079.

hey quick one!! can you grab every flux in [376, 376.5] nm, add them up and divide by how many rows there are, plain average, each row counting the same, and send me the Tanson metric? 280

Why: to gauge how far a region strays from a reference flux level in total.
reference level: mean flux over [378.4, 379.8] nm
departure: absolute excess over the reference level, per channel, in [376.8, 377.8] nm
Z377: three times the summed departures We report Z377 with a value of 155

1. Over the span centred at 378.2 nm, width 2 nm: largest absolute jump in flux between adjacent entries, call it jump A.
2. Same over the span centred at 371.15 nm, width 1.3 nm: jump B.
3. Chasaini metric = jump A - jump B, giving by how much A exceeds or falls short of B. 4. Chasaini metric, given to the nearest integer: 7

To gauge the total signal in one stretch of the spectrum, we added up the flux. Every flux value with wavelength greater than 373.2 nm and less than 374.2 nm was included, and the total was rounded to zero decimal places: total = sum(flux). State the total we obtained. 937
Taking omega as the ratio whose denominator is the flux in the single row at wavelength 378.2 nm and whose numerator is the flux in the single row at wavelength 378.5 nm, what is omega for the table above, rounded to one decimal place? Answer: 1.0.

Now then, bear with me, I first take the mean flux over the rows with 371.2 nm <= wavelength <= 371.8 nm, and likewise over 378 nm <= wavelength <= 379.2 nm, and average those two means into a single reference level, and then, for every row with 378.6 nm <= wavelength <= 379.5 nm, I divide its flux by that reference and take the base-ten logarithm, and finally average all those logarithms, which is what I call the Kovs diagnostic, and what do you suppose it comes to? -0.11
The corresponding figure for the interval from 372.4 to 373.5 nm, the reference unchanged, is 0.06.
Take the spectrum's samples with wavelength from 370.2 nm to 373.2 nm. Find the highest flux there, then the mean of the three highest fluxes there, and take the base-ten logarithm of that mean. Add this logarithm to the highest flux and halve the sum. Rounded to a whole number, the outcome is 183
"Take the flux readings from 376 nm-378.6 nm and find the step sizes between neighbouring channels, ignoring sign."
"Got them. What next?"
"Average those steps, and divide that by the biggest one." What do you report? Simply 0.55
